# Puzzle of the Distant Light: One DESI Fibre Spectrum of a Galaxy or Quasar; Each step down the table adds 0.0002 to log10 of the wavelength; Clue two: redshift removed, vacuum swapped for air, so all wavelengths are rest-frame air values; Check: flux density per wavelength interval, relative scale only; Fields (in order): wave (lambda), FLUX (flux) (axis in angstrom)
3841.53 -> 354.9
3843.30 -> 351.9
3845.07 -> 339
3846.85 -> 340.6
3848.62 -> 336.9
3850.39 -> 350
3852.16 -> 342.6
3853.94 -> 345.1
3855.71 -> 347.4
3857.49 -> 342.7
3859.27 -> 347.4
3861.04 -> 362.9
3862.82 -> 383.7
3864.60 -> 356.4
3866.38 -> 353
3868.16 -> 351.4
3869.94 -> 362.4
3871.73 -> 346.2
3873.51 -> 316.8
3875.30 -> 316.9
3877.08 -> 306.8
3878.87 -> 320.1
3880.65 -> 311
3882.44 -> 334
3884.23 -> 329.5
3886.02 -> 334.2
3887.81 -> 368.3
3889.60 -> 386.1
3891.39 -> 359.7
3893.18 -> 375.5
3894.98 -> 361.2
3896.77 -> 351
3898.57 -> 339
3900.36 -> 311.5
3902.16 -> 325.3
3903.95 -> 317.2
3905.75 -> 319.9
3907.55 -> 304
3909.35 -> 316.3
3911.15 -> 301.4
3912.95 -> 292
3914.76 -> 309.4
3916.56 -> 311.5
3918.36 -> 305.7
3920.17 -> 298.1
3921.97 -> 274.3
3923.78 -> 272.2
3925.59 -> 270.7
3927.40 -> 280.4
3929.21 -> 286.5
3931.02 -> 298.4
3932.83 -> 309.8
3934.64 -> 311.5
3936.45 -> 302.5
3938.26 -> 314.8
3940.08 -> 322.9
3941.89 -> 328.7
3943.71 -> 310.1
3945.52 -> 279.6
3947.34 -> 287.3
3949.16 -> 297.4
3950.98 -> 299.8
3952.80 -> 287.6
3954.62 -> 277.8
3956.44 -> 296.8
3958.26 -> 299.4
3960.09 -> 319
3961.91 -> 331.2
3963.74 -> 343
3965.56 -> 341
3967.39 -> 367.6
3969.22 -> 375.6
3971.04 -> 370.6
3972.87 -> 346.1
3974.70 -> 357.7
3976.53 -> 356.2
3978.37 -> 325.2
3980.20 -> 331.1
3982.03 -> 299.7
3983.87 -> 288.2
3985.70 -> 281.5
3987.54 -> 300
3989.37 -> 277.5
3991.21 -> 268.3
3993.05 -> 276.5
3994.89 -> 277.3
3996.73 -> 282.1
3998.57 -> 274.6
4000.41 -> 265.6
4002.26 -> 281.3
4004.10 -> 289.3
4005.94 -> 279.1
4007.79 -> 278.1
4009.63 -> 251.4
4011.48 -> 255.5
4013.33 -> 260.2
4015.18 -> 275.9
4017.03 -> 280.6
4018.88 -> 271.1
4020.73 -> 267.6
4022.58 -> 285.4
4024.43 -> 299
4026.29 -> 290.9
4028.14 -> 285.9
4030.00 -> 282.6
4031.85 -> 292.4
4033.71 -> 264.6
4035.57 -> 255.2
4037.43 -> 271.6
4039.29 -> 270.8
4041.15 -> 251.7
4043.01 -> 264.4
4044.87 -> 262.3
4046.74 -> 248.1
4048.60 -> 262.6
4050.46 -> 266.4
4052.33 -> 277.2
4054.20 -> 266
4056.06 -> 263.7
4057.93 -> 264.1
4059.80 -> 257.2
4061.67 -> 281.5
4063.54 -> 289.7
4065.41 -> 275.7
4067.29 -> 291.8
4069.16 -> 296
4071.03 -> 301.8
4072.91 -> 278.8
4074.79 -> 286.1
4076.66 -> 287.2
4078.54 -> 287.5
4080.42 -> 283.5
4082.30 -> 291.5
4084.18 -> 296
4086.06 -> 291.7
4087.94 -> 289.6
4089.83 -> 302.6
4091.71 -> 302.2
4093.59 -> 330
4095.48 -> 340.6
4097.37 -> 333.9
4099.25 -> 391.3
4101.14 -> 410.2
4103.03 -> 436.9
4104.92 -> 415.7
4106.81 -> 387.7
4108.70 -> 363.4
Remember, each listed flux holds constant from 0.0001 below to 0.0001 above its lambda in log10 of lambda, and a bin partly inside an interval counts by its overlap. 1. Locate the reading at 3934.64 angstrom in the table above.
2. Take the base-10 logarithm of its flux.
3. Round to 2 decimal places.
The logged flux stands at 2.49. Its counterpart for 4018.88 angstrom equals 2.43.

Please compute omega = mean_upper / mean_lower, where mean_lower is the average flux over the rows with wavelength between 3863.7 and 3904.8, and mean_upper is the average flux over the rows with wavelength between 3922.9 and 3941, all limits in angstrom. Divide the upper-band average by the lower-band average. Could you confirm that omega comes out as 0.87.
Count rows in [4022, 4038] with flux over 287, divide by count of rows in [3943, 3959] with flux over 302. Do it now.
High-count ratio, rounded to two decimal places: 3.00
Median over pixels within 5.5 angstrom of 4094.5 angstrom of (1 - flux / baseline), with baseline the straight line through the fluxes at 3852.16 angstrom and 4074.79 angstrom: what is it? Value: -0.18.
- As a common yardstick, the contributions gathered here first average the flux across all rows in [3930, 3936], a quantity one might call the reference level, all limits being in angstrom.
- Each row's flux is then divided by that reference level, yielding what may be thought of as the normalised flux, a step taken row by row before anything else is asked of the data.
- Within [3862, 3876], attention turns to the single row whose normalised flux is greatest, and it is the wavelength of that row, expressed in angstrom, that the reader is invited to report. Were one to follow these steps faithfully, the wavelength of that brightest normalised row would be 3862.82 angstrom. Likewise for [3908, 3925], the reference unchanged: 3909.35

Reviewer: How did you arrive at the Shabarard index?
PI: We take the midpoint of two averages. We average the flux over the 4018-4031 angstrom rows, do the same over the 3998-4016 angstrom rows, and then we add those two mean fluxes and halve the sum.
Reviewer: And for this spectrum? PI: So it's 277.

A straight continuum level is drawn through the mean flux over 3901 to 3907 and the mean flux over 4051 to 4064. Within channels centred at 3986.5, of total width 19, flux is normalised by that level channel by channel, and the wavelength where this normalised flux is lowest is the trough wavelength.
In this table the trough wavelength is 3991.21 angstrom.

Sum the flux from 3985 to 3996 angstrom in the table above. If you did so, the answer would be 1681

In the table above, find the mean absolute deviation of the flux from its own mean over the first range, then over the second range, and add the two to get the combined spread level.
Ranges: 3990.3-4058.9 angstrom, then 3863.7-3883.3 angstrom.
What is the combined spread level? 28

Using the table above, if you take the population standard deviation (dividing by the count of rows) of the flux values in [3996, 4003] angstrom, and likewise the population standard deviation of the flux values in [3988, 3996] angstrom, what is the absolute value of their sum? 10.5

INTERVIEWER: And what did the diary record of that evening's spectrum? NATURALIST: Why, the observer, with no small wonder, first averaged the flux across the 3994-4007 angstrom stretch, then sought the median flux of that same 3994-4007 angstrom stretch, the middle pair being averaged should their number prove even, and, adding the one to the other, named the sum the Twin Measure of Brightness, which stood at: 558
